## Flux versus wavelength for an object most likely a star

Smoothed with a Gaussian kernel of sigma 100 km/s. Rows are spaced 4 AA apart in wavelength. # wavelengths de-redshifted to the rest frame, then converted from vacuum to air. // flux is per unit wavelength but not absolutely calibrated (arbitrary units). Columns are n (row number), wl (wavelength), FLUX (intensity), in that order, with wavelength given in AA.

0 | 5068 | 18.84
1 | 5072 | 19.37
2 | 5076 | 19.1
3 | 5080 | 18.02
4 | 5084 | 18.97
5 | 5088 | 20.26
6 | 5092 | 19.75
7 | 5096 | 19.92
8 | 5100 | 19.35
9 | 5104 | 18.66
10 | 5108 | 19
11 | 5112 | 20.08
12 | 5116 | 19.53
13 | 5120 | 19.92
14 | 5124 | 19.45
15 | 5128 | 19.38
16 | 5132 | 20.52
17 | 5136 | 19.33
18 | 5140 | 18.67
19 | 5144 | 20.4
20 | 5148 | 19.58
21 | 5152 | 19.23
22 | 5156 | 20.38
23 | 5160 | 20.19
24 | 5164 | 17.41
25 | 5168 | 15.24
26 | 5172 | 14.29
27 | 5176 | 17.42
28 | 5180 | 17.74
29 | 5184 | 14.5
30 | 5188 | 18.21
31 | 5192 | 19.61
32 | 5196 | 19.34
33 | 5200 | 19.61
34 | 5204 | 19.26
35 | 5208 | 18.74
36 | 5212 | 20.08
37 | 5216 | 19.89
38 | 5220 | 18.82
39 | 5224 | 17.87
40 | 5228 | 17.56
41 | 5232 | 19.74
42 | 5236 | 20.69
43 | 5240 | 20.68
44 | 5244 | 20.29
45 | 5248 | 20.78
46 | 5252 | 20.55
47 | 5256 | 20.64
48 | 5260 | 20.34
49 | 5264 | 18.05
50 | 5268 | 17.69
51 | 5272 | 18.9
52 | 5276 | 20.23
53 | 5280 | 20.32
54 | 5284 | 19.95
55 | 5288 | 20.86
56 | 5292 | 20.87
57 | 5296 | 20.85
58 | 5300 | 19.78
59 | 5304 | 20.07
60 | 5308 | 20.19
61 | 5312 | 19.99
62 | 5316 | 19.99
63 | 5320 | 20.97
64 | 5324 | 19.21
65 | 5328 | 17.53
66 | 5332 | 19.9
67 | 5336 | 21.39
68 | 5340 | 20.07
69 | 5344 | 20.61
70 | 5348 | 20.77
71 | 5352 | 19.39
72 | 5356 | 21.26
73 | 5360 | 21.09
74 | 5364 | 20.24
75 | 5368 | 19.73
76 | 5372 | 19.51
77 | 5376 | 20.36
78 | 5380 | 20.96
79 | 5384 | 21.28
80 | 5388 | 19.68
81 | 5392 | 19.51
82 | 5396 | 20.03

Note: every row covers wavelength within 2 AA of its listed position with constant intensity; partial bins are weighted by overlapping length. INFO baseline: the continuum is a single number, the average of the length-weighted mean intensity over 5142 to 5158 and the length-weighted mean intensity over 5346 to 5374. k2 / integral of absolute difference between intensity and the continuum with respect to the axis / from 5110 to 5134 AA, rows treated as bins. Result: 10.1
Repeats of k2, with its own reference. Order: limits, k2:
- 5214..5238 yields 28.7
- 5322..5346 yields 21.9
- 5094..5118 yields 16.0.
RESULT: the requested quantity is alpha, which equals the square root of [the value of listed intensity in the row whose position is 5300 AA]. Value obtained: 4.45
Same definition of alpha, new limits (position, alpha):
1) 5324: 4.38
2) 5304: 4.48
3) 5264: 4.25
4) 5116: 4.42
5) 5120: 4.46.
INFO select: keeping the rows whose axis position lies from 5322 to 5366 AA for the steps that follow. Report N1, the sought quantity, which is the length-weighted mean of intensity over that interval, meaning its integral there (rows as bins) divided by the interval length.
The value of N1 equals 20.1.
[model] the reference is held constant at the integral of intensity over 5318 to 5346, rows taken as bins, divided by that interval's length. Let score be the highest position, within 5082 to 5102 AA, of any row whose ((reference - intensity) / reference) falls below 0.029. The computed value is 5096 AA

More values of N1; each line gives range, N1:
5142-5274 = 18.9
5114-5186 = 18.5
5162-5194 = 16.8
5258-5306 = 19.8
